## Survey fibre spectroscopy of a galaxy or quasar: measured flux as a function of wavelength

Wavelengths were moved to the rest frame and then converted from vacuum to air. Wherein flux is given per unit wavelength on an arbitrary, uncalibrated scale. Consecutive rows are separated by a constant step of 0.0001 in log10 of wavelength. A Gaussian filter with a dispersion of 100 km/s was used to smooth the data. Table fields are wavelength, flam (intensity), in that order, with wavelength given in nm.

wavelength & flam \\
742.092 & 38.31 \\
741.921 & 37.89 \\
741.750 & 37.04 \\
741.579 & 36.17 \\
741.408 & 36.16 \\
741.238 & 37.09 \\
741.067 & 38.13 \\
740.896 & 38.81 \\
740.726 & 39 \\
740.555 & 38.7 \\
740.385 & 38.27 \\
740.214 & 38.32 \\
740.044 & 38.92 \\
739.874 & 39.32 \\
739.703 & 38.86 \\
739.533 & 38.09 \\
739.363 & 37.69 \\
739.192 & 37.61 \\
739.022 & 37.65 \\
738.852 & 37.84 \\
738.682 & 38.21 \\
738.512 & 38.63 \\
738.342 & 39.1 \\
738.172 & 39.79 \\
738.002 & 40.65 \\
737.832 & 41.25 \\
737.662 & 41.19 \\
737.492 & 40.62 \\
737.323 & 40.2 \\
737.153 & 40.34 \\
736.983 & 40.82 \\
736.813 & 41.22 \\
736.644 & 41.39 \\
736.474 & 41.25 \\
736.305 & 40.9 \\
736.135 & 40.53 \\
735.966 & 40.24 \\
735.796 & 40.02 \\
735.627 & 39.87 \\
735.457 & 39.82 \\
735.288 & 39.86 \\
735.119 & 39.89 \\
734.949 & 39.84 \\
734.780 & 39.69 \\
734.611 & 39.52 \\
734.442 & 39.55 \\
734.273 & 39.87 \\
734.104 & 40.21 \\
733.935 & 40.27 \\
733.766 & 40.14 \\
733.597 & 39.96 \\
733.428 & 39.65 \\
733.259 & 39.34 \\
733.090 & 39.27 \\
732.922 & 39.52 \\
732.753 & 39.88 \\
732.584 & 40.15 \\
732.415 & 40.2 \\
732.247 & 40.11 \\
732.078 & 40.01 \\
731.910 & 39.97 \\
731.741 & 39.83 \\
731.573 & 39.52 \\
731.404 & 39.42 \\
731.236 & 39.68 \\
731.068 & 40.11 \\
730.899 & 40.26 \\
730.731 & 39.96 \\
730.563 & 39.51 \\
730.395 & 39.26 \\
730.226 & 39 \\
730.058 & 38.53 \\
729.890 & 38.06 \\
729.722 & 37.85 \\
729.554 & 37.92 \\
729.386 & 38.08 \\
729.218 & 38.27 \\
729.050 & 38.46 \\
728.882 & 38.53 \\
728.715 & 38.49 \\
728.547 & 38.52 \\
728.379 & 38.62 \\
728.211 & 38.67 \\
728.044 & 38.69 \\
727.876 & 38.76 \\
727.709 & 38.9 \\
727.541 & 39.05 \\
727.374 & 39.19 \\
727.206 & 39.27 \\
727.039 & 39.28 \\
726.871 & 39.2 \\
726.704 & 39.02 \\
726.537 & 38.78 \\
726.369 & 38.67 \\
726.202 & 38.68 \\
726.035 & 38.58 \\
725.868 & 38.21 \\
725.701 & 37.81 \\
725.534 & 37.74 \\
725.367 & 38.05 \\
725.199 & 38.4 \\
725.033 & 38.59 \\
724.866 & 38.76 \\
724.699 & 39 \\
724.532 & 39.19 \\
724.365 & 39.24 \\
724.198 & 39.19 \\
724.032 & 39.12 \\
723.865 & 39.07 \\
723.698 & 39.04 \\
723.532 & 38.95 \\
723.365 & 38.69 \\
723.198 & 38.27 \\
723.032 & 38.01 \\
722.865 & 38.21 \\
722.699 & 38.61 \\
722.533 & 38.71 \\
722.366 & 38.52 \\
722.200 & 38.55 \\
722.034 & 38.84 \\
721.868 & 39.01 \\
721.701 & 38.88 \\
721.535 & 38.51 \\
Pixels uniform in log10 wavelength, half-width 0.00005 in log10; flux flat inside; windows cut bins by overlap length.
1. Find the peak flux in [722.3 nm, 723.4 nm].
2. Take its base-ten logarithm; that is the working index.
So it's 1.588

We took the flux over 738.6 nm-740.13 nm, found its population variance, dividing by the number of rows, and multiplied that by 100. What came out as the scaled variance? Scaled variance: 36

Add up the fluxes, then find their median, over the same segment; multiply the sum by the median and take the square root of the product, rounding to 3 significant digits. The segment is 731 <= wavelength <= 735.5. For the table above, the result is 207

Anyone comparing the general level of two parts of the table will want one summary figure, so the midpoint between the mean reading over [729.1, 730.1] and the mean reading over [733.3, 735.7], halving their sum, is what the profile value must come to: 39.0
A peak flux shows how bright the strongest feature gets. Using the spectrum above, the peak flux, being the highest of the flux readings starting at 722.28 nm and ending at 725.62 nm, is 39.24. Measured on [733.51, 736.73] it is 41.39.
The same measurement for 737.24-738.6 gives 41.25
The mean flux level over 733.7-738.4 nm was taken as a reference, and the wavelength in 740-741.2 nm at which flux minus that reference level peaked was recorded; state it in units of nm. 740.726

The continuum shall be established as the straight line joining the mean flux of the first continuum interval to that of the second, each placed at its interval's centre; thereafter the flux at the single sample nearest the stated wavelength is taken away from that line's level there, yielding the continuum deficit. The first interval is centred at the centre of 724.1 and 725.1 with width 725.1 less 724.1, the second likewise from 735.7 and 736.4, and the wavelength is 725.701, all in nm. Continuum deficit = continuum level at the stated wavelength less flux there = 1.3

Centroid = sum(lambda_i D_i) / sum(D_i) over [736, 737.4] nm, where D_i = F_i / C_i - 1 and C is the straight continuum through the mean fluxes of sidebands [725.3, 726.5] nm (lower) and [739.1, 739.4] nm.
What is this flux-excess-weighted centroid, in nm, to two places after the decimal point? 736.71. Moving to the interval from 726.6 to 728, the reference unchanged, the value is 727.25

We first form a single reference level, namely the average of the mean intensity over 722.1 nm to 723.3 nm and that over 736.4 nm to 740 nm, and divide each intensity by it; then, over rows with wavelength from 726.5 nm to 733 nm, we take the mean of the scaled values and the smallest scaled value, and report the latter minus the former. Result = -0.033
